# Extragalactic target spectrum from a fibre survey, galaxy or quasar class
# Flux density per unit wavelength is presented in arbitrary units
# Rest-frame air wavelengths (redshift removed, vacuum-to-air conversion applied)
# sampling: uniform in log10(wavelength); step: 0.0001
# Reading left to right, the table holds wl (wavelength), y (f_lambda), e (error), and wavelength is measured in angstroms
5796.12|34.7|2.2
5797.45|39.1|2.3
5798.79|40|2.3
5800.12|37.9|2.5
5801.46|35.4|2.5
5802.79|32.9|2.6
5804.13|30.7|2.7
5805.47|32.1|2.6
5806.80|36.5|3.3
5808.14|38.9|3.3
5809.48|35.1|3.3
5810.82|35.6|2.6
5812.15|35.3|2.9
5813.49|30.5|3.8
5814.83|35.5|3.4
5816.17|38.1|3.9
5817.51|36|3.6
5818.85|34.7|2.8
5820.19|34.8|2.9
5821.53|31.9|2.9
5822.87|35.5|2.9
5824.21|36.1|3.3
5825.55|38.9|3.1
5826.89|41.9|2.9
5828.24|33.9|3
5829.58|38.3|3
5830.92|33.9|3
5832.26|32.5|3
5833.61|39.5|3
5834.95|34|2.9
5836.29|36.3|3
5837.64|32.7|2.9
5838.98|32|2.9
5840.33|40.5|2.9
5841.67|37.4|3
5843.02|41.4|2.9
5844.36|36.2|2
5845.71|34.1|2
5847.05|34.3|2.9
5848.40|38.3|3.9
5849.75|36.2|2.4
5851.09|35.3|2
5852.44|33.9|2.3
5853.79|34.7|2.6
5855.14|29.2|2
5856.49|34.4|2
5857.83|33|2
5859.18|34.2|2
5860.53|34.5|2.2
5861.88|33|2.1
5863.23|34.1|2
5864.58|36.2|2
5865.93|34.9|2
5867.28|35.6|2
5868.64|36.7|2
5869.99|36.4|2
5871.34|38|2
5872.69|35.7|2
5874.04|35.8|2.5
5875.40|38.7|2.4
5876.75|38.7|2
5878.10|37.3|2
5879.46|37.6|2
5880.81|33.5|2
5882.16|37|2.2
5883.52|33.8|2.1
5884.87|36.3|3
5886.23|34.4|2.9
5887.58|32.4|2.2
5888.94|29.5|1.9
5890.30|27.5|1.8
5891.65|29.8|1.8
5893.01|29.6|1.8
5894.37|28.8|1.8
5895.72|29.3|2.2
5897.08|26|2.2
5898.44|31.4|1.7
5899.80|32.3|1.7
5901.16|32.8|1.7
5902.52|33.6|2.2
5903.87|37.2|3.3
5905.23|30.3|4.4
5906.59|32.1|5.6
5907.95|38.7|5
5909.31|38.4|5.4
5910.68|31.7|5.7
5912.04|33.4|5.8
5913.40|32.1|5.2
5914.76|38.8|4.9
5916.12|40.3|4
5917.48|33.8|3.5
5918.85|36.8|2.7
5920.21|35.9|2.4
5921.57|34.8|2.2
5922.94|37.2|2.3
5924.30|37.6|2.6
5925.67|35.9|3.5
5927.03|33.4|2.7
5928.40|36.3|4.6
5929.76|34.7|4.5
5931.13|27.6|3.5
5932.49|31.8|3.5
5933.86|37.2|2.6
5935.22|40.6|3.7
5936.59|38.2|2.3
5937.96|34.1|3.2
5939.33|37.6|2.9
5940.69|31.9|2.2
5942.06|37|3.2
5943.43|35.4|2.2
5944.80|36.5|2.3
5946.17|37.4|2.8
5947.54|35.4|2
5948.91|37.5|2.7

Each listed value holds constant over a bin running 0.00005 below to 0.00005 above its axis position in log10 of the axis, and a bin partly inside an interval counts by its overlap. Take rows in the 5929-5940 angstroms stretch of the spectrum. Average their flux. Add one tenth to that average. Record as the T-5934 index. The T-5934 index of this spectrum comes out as 35.3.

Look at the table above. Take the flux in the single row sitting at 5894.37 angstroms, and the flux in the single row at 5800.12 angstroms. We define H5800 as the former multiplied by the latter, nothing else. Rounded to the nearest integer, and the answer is 1092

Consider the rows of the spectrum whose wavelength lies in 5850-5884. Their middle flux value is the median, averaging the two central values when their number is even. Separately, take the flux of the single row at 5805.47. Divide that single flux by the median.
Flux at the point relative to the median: 0.91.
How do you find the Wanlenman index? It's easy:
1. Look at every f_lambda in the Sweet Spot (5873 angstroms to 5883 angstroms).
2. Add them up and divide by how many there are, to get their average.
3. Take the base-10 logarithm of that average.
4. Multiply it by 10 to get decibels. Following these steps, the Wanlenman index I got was 15.7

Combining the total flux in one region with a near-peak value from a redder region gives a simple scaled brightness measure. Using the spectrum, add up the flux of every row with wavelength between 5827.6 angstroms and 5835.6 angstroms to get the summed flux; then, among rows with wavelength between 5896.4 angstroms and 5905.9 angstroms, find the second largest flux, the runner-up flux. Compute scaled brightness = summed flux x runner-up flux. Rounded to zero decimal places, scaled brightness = 7127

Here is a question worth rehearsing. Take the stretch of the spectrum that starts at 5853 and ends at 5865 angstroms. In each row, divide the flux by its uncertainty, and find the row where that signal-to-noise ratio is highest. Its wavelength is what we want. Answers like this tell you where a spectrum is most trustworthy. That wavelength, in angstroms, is 5864.58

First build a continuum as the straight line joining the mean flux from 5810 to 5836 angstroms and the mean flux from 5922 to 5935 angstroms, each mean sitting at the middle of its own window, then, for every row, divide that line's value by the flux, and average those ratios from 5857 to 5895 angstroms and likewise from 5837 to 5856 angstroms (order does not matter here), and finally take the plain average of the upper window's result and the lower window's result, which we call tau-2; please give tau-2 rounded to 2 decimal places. 1.02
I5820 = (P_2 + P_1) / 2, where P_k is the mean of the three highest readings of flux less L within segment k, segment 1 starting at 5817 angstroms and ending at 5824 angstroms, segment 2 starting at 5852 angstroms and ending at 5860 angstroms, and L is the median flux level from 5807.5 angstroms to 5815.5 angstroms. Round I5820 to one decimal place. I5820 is -0.5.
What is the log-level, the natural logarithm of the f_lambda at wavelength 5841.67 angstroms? 3.62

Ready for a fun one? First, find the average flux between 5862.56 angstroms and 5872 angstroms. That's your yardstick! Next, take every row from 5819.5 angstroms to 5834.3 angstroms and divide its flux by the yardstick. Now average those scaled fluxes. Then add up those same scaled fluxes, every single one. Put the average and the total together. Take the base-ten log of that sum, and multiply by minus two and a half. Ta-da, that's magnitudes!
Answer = -2.70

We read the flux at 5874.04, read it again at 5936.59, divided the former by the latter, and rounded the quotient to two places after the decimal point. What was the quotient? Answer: 0.94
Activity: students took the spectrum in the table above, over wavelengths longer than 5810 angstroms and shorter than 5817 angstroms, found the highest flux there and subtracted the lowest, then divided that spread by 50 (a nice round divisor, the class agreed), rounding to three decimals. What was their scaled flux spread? 0.152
